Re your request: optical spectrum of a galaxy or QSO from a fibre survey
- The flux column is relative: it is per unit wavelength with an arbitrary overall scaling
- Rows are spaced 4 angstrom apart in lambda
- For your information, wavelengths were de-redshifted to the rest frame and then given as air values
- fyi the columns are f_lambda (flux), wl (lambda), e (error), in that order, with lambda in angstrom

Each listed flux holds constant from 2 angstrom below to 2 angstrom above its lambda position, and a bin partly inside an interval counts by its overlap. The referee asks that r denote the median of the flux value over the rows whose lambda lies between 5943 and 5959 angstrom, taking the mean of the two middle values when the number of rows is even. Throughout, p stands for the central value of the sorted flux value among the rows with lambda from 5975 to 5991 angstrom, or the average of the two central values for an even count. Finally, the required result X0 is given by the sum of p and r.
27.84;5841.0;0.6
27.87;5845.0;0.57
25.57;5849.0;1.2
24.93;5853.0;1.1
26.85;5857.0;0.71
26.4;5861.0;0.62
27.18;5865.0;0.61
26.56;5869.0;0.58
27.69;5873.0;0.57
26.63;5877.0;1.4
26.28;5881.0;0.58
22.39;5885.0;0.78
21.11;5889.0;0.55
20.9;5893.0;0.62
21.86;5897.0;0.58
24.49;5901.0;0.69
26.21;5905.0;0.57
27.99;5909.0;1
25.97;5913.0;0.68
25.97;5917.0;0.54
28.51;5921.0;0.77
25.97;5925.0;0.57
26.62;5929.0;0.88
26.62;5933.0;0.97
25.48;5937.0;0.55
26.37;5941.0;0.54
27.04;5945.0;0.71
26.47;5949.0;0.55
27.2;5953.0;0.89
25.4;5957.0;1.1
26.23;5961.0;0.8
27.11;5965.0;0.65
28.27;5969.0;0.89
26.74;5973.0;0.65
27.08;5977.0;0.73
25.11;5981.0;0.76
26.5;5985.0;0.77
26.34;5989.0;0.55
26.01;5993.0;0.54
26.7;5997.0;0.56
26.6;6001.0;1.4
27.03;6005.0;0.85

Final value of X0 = 53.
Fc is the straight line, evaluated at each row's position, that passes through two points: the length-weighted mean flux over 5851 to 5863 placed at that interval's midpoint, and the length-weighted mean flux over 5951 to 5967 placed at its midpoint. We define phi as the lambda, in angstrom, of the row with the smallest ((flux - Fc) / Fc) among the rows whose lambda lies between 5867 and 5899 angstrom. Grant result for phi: 5893.0 angstrom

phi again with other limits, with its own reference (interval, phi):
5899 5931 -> 5901.0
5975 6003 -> 5981.0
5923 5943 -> 5937.0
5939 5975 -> 5957.0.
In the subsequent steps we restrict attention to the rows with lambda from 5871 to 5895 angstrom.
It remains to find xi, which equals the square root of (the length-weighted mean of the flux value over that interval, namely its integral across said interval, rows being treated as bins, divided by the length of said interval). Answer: 4.92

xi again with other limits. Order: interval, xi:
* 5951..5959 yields 5.13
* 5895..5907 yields 4.92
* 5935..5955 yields 5.15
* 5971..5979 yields 5.19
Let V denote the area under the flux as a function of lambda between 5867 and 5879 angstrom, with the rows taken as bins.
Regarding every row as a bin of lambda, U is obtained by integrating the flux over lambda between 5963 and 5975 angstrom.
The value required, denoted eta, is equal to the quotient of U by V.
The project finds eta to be 1.015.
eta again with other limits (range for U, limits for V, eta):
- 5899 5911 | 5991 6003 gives 0.992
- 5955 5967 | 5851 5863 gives 1.007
